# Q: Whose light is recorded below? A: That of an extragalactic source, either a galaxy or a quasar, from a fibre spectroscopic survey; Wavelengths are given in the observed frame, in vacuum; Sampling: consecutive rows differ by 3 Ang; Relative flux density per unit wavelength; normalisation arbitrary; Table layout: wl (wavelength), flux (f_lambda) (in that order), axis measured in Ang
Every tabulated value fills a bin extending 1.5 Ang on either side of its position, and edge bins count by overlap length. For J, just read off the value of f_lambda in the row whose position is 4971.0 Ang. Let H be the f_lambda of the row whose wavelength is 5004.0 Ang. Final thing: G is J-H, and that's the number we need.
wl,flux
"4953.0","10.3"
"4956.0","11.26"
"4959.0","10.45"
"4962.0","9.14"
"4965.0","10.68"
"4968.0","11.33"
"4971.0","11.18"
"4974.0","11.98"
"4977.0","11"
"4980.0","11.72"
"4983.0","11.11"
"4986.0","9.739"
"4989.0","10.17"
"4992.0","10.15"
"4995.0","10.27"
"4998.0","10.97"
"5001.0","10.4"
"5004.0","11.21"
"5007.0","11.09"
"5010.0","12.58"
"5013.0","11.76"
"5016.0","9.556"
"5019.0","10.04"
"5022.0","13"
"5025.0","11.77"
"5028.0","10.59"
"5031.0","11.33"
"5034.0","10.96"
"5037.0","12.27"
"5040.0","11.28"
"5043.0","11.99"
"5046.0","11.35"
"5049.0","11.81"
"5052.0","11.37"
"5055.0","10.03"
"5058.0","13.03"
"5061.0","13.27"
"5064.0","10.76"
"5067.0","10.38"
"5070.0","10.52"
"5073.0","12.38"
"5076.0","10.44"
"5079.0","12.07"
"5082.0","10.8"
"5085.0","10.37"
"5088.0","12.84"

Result 0.0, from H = 11.21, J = 11.18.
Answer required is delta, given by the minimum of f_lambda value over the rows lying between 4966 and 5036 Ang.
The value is 9.556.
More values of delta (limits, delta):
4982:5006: 9.739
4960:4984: 9.14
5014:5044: 9.556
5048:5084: 10.03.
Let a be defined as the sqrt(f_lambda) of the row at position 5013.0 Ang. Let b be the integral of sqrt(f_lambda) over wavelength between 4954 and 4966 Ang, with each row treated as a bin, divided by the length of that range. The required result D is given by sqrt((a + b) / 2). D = 1.82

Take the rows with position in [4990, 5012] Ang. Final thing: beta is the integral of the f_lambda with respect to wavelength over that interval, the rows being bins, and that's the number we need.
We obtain 241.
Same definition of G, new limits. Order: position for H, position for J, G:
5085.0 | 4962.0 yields -1.2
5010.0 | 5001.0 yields -2.2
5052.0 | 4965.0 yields -0.7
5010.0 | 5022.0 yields 0.4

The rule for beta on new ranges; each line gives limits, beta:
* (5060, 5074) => 159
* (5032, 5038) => 69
